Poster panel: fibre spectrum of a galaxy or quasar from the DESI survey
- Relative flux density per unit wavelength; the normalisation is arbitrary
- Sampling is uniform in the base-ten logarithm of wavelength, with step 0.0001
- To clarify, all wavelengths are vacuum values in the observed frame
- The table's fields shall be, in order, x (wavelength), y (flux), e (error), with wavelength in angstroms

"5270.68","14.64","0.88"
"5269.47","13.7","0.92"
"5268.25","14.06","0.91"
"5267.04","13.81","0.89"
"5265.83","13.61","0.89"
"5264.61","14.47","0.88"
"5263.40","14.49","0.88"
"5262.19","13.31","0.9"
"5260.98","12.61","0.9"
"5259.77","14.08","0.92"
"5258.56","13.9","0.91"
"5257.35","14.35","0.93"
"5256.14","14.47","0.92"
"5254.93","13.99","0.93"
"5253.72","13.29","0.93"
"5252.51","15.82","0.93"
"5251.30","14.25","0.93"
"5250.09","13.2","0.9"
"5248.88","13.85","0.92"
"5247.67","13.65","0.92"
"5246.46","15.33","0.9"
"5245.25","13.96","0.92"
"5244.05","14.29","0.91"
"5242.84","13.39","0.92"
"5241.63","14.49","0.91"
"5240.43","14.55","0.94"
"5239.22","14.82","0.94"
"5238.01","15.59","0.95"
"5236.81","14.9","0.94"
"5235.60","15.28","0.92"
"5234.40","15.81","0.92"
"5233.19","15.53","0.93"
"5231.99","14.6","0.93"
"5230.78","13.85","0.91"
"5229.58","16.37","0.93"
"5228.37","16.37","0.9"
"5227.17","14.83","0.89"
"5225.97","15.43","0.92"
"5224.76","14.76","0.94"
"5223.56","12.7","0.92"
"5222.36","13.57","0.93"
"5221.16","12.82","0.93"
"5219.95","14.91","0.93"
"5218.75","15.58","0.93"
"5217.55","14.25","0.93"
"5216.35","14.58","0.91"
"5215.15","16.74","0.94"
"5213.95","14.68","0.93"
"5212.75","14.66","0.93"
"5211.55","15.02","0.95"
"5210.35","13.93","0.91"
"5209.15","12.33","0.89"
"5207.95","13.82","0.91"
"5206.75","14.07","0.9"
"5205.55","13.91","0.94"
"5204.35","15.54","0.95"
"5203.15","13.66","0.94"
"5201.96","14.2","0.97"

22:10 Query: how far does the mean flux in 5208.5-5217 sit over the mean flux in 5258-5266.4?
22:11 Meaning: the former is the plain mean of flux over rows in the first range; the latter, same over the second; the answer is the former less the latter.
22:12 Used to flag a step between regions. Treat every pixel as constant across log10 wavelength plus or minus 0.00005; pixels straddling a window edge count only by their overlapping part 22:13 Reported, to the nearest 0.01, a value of 0.78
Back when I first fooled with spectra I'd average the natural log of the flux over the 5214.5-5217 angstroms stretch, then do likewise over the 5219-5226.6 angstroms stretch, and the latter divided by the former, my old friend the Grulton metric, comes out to 0.96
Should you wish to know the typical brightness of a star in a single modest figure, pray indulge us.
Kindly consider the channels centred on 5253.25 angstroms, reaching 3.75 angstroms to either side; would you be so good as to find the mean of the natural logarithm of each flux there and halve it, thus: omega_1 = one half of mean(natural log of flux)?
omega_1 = 1.32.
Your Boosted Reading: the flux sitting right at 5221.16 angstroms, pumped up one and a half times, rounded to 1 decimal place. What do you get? 19.2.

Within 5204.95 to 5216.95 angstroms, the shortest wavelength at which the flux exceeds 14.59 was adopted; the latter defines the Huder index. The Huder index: 5211.55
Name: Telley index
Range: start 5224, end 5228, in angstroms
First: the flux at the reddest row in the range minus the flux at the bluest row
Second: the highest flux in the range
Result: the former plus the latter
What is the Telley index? 15.5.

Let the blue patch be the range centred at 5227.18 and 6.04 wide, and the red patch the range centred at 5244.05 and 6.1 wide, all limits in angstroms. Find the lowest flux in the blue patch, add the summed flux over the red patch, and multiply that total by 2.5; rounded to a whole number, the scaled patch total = 216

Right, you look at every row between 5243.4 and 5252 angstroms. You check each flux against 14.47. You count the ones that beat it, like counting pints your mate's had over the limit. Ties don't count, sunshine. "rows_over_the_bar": 1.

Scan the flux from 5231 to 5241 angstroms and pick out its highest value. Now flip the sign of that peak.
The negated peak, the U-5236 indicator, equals -15.8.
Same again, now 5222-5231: -16.4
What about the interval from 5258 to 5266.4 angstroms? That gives -14.5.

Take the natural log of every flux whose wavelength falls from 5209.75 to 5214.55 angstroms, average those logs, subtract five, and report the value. -2.321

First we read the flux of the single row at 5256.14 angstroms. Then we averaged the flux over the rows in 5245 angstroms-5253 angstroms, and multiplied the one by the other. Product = 207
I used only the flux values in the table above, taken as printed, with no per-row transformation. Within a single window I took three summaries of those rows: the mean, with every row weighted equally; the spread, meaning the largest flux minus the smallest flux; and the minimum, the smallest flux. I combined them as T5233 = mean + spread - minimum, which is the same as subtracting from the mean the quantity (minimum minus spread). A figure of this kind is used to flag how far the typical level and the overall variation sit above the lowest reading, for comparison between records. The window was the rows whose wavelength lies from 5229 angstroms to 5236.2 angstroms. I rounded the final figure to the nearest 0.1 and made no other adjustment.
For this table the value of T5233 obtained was 3.9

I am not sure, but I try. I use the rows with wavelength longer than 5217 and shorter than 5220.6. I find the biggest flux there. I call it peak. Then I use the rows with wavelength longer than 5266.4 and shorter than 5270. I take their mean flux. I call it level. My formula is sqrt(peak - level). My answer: 1.31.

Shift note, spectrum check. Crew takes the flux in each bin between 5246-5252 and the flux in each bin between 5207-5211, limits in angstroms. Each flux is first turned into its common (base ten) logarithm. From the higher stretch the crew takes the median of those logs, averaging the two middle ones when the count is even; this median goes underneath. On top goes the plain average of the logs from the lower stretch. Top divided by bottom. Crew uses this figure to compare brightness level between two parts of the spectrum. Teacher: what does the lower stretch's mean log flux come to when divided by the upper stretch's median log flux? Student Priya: 0.99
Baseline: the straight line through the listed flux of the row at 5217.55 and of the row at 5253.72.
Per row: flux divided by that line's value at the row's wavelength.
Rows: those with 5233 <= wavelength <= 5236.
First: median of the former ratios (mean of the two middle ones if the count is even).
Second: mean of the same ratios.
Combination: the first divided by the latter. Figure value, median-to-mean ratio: 1.00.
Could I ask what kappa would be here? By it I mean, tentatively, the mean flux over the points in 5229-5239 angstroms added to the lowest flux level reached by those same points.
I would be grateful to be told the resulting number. 29.1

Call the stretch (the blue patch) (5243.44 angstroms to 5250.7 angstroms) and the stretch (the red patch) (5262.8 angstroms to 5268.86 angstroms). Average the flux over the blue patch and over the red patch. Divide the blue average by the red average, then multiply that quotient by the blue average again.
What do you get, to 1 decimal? 14.0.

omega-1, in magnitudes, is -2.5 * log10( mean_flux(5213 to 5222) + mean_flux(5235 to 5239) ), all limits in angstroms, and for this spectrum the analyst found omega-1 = -3.69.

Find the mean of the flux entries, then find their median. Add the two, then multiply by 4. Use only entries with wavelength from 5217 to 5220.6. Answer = 119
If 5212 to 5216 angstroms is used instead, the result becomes 120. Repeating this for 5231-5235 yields 123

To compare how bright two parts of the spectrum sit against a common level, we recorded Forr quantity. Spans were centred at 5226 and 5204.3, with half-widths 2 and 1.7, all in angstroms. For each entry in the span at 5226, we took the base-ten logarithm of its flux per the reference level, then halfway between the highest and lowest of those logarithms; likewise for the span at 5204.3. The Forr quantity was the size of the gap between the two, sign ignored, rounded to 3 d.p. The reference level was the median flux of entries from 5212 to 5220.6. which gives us 0.015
